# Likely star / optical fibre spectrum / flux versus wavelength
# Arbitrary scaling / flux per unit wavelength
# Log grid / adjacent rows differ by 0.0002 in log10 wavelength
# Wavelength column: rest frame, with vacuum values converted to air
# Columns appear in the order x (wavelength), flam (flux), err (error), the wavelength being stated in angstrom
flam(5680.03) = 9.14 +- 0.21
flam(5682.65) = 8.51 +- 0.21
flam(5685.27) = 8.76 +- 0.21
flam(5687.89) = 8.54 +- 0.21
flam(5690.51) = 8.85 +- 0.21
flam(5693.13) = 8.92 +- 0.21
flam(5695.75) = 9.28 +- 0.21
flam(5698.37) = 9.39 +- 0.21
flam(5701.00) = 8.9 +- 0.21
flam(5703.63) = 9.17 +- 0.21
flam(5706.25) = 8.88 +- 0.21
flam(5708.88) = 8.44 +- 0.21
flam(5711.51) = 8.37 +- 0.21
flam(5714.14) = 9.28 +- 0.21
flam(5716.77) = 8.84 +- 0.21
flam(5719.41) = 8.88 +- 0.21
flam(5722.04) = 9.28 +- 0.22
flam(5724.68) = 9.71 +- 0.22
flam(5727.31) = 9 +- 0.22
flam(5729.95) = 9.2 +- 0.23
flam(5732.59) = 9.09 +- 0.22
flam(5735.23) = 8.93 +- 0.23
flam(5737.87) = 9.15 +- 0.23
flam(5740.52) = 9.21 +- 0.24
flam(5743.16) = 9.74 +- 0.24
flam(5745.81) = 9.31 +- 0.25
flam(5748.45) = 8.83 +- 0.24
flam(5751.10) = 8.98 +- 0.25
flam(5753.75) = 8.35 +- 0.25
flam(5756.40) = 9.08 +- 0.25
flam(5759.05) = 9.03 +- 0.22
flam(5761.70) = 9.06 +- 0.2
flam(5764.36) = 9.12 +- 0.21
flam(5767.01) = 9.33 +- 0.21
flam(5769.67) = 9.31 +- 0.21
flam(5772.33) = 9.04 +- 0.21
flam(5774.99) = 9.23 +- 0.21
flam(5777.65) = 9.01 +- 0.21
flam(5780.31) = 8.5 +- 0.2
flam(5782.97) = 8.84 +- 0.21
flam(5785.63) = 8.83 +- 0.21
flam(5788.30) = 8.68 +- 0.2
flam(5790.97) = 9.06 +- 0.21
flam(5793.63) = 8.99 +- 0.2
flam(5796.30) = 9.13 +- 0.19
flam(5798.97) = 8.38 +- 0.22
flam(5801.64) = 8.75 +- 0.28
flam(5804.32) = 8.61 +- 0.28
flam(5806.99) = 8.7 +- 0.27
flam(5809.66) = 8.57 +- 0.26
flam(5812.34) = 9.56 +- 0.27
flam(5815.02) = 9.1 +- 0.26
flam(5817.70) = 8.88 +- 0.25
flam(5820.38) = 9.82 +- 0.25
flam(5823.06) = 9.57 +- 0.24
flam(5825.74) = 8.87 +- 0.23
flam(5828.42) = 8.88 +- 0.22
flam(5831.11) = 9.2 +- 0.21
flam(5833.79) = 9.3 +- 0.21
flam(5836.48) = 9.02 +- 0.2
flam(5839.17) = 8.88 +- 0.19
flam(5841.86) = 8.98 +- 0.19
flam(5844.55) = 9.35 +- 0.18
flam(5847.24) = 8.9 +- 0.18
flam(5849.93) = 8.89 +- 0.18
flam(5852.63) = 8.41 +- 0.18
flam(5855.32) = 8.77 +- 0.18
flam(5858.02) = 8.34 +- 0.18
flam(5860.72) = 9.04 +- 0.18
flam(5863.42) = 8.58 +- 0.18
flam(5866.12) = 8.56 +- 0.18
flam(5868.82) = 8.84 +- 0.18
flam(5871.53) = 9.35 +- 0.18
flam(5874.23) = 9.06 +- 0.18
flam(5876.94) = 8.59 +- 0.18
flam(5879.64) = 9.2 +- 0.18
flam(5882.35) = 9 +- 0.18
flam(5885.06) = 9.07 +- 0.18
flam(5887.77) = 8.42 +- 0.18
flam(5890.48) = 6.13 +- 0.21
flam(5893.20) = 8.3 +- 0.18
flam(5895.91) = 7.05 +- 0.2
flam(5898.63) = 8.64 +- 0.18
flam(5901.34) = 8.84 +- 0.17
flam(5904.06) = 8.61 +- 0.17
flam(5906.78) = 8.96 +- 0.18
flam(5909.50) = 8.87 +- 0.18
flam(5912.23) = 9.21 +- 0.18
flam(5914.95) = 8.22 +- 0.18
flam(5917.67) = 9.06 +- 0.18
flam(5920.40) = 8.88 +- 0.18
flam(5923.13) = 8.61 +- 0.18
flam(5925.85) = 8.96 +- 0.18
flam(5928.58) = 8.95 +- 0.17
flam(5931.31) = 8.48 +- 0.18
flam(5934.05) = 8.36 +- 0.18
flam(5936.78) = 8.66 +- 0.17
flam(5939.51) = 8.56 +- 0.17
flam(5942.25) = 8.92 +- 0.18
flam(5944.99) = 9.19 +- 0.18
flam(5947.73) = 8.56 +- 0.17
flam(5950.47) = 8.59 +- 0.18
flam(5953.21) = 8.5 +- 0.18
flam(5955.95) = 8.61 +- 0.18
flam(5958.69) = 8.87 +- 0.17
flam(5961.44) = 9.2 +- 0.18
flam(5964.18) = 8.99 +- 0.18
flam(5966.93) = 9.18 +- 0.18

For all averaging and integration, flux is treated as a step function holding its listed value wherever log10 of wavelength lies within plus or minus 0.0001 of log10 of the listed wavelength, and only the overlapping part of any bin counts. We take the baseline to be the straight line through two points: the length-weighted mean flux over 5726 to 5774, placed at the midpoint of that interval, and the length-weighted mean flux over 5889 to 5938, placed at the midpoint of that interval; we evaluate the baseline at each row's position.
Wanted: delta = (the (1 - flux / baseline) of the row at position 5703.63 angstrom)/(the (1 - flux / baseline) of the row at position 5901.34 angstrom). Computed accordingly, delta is -0.3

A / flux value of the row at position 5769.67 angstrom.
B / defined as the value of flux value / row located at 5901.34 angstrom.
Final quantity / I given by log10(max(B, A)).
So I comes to 0.969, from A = 9.31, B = 8.84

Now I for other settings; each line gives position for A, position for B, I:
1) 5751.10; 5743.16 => 0.989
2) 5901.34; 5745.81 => 0.969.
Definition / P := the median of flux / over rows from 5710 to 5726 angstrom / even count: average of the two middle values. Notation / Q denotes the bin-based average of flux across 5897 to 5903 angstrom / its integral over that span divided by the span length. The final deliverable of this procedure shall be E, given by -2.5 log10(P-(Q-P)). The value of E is -2.44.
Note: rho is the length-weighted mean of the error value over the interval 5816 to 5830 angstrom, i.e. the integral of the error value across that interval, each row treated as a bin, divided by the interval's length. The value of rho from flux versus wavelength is 0.2381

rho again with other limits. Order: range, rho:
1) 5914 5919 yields 0.1802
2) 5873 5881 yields 0.1800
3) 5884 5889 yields 0.1800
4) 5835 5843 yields 0.1936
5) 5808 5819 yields 0.2603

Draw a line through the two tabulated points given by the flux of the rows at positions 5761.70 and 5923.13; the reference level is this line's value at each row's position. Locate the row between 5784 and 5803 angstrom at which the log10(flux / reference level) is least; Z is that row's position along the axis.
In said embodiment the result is 5798.97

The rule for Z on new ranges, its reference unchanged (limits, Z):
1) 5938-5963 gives 5953.21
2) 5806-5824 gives 5809.66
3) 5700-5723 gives 5711.51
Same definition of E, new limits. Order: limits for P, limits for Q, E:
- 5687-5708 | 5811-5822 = -2.32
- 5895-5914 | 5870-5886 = -2.34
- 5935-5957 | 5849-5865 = -2.33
